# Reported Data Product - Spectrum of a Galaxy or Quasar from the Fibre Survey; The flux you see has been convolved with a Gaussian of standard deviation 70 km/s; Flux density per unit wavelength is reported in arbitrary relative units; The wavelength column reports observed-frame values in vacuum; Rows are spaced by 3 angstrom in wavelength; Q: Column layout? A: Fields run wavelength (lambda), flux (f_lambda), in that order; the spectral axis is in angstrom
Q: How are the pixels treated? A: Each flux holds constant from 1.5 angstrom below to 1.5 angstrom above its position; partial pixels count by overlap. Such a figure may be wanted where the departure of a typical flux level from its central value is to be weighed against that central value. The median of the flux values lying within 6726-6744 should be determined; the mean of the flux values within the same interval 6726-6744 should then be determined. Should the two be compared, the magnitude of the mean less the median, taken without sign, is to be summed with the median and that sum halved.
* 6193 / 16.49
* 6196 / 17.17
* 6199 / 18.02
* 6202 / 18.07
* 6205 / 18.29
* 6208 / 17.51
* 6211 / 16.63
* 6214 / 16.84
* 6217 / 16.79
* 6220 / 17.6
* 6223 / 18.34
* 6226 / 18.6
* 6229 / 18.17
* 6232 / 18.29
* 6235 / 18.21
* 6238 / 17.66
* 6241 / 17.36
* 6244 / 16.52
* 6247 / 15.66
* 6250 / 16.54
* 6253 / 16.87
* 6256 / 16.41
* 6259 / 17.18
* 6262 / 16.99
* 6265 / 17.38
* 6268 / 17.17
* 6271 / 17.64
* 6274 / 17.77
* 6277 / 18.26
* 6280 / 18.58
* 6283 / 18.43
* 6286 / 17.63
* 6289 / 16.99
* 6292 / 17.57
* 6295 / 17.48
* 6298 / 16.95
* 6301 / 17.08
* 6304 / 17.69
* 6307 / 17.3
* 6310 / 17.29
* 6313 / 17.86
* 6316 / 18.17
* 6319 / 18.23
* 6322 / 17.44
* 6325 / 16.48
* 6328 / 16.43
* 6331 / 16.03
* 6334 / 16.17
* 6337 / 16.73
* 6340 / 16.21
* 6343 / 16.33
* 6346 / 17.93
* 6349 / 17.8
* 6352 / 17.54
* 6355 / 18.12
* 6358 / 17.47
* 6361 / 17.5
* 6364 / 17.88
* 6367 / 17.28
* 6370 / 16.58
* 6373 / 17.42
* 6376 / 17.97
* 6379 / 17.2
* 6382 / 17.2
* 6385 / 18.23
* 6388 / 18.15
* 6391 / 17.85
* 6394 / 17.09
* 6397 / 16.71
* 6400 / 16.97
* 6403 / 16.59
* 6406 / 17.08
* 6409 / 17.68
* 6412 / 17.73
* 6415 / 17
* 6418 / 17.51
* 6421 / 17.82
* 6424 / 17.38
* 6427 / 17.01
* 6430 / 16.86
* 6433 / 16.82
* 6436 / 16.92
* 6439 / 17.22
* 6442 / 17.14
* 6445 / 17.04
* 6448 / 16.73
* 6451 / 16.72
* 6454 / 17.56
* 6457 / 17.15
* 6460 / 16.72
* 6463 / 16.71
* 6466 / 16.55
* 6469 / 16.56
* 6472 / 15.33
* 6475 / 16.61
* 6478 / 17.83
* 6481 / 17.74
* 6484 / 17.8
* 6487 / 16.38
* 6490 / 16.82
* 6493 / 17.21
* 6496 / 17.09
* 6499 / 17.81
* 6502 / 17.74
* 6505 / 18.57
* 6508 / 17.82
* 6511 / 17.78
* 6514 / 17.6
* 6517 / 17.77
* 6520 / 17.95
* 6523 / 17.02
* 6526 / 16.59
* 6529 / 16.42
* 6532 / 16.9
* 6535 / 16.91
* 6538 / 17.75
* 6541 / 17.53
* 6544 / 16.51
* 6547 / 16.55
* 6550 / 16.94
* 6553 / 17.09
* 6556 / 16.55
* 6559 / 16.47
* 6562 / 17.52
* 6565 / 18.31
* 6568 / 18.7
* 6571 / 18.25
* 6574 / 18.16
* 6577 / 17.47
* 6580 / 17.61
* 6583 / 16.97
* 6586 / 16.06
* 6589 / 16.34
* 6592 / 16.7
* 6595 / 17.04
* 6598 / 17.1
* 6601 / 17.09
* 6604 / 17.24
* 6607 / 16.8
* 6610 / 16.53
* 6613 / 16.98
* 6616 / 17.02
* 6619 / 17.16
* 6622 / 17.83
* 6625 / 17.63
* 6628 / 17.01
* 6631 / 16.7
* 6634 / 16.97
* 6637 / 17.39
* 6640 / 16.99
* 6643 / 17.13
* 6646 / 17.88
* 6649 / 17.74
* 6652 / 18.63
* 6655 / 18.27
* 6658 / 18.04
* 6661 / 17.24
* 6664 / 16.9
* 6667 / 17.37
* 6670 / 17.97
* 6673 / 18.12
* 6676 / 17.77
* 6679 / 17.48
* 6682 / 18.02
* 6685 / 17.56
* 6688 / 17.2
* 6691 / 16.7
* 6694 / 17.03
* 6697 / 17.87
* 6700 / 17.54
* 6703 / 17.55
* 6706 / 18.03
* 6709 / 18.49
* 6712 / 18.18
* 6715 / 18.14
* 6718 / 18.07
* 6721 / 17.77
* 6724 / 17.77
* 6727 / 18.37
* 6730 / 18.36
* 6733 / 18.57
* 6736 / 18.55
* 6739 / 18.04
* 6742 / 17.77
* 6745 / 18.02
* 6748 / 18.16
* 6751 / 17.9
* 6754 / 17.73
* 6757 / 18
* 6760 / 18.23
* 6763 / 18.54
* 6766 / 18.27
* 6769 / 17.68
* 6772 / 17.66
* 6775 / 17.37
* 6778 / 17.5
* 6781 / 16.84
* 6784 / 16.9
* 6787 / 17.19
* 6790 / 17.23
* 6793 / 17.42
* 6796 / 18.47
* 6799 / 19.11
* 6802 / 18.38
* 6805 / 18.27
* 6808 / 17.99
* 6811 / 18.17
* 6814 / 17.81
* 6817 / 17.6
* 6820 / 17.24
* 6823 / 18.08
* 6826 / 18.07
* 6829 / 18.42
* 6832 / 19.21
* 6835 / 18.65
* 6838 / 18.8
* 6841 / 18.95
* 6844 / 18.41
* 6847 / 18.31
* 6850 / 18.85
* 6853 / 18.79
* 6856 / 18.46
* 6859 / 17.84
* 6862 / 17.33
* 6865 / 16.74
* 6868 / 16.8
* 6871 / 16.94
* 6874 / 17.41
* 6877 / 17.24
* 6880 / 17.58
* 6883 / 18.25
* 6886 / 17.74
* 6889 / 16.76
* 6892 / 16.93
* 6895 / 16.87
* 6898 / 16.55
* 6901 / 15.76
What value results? 9.2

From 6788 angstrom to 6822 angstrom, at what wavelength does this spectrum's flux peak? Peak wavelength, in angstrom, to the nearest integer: 6799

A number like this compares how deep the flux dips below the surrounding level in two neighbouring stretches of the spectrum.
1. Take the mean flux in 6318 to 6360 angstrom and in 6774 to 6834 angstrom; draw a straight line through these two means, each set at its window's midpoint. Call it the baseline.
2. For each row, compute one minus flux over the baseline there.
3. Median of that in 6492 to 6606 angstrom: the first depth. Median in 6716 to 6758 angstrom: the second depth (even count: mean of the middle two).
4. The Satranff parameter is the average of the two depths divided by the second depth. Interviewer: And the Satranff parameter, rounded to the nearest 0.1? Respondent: 0.0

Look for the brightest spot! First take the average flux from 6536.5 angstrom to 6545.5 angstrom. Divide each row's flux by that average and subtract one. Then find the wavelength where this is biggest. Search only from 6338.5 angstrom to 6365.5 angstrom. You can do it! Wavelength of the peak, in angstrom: 6355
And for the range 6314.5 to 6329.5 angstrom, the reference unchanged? 6319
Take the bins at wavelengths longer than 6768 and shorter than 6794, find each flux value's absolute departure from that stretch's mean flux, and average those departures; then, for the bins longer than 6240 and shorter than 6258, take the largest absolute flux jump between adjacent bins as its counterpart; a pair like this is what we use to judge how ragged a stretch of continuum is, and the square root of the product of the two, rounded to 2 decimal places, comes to 0.46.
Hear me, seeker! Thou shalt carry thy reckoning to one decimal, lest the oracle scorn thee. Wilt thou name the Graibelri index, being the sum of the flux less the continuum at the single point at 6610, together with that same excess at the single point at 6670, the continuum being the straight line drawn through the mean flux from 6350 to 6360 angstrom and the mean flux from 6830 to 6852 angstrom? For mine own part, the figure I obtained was -2.1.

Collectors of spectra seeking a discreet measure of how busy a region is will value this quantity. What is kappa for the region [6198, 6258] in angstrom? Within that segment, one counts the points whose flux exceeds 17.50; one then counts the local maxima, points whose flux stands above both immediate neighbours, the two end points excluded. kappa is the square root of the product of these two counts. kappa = 7.4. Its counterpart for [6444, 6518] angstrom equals 8.8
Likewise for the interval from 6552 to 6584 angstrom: 3.5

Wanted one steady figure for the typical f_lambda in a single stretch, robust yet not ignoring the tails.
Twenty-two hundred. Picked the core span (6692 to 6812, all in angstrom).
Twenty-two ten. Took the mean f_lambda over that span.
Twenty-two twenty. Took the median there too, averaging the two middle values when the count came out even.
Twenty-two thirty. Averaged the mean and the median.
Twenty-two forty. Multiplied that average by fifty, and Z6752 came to 898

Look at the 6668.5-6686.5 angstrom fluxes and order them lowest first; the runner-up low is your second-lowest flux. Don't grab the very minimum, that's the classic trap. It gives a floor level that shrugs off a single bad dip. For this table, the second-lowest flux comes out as 17.56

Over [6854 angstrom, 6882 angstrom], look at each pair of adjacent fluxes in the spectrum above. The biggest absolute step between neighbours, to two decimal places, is 0.62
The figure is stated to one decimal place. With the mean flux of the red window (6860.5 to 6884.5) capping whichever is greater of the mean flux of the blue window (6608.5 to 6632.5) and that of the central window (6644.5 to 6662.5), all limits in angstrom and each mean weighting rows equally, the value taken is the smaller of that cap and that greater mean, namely 17.3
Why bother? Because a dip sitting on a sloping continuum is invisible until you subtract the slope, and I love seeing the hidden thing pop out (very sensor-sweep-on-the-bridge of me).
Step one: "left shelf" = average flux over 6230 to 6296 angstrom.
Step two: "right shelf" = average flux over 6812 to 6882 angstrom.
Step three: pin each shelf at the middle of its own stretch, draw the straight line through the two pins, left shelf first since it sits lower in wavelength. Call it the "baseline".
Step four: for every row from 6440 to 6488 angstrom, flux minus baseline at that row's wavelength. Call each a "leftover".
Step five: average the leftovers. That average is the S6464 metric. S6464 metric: -0.68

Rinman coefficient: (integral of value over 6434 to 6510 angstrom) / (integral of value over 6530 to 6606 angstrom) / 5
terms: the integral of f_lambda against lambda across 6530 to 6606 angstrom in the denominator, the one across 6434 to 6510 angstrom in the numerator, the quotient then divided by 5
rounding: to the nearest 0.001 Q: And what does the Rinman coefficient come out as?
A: 0.199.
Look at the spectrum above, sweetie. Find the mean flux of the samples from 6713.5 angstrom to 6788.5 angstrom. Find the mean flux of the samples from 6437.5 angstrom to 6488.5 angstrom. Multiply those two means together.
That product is 303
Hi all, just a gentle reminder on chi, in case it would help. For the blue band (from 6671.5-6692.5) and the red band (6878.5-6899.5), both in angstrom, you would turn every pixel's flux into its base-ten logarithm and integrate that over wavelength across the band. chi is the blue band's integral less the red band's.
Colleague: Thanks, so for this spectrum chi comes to 0.2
